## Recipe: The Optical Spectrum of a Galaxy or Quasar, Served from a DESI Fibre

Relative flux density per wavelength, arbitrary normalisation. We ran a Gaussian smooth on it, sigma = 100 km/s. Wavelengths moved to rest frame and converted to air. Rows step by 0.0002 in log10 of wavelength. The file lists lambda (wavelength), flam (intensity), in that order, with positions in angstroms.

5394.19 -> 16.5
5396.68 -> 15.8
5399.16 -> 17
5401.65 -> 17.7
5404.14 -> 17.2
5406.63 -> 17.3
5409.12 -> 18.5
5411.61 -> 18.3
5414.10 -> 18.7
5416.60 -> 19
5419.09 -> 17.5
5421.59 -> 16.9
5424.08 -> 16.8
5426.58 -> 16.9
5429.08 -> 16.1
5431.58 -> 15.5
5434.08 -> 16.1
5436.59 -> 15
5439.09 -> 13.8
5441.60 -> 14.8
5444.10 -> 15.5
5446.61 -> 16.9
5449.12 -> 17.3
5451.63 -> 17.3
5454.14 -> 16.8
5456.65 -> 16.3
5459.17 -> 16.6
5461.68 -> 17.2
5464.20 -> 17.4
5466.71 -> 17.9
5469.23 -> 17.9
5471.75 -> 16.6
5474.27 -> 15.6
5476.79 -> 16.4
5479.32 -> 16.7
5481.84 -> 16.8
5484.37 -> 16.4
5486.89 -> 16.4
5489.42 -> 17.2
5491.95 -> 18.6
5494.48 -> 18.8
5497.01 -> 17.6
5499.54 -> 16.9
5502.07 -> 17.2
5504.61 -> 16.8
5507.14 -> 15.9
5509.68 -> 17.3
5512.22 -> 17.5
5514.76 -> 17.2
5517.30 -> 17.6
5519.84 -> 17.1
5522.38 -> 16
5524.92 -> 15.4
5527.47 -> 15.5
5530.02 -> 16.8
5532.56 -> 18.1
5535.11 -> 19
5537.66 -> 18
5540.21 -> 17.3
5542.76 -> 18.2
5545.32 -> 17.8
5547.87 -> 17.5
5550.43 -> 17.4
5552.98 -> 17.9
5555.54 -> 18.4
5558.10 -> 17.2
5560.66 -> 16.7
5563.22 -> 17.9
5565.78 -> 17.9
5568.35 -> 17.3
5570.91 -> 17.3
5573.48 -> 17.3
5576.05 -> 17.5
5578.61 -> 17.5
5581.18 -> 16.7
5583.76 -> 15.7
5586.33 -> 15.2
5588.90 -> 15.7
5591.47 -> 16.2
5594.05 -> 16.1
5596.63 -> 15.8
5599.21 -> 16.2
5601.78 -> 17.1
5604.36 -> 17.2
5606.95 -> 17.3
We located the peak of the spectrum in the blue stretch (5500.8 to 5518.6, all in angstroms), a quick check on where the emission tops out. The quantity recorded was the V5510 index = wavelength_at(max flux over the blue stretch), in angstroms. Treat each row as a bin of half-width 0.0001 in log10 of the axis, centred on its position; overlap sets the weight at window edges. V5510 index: 5517.30 angstroms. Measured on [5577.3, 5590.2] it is 5578.61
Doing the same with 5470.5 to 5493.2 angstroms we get 5491.95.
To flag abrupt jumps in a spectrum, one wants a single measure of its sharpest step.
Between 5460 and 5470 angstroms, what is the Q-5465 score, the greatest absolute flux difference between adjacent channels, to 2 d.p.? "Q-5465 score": 0.50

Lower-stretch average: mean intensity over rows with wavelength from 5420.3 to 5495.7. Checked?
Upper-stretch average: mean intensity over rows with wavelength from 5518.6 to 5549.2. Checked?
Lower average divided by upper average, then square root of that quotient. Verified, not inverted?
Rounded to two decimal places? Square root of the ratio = 0.98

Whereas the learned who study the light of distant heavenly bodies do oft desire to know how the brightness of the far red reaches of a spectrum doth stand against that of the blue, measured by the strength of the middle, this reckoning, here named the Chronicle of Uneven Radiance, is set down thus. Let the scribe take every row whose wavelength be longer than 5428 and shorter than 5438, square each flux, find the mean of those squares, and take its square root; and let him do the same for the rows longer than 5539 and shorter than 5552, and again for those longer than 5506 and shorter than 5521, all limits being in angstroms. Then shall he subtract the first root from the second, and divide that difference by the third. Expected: 0.11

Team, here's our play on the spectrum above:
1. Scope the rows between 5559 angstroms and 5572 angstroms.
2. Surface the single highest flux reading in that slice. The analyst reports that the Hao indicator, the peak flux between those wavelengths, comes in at 17.9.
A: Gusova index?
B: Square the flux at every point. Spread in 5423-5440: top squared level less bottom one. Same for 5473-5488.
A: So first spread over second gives 2.4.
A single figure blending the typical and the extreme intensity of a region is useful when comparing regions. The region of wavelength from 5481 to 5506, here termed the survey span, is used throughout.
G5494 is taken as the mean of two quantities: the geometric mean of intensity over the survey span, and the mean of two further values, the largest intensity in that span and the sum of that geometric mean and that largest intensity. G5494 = 22.3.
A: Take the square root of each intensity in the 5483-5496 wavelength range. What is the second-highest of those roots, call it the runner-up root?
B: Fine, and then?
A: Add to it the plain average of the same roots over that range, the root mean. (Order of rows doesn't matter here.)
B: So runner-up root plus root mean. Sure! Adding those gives 8.49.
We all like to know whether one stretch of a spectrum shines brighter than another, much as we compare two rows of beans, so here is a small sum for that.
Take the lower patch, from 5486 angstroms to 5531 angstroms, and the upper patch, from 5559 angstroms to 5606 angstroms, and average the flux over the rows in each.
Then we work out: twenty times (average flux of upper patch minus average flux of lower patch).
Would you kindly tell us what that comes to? -5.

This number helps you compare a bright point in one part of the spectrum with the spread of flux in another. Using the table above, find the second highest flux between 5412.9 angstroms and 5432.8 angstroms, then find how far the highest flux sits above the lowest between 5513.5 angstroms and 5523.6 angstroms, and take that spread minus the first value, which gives -17.1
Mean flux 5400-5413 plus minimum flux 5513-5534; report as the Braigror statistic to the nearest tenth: 33.2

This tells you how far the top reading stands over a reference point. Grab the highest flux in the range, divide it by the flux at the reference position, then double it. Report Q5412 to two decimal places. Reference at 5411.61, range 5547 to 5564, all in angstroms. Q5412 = 2.01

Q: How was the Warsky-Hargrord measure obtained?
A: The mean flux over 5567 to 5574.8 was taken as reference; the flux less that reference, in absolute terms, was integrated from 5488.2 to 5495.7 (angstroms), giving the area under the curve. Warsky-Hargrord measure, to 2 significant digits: 7.3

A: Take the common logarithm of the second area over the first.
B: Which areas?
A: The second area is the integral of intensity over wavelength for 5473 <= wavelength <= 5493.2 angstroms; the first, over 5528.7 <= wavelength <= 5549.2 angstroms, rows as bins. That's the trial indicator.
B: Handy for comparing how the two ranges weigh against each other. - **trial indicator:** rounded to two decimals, -0.03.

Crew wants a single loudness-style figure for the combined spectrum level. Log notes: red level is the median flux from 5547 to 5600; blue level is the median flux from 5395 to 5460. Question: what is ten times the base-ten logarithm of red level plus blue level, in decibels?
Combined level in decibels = 15.3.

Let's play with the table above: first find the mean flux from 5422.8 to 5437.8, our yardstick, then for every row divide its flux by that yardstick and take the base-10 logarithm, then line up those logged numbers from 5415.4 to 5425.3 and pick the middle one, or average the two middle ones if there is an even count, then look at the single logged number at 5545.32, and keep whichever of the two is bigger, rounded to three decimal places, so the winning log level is 0.044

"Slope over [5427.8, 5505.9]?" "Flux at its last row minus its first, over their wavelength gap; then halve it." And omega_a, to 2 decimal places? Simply 0.00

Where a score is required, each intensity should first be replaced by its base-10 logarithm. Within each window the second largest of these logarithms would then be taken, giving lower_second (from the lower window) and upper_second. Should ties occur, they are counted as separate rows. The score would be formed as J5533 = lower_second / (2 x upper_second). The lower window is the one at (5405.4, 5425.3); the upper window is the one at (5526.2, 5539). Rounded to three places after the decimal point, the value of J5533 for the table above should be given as 0.506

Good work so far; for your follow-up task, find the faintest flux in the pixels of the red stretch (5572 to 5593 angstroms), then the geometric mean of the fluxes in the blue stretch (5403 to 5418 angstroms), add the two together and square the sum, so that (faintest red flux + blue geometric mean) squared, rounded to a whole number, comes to 1112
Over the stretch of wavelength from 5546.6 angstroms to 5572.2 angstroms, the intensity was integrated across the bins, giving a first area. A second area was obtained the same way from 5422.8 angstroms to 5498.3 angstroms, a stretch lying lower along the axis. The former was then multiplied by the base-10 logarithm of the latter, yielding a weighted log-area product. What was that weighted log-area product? 1392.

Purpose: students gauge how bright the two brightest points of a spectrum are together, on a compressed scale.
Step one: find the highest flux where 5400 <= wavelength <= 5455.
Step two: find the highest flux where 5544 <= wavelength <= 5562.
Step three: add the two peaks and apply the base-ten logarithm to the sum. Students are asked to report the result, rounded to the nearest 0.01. 1.57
